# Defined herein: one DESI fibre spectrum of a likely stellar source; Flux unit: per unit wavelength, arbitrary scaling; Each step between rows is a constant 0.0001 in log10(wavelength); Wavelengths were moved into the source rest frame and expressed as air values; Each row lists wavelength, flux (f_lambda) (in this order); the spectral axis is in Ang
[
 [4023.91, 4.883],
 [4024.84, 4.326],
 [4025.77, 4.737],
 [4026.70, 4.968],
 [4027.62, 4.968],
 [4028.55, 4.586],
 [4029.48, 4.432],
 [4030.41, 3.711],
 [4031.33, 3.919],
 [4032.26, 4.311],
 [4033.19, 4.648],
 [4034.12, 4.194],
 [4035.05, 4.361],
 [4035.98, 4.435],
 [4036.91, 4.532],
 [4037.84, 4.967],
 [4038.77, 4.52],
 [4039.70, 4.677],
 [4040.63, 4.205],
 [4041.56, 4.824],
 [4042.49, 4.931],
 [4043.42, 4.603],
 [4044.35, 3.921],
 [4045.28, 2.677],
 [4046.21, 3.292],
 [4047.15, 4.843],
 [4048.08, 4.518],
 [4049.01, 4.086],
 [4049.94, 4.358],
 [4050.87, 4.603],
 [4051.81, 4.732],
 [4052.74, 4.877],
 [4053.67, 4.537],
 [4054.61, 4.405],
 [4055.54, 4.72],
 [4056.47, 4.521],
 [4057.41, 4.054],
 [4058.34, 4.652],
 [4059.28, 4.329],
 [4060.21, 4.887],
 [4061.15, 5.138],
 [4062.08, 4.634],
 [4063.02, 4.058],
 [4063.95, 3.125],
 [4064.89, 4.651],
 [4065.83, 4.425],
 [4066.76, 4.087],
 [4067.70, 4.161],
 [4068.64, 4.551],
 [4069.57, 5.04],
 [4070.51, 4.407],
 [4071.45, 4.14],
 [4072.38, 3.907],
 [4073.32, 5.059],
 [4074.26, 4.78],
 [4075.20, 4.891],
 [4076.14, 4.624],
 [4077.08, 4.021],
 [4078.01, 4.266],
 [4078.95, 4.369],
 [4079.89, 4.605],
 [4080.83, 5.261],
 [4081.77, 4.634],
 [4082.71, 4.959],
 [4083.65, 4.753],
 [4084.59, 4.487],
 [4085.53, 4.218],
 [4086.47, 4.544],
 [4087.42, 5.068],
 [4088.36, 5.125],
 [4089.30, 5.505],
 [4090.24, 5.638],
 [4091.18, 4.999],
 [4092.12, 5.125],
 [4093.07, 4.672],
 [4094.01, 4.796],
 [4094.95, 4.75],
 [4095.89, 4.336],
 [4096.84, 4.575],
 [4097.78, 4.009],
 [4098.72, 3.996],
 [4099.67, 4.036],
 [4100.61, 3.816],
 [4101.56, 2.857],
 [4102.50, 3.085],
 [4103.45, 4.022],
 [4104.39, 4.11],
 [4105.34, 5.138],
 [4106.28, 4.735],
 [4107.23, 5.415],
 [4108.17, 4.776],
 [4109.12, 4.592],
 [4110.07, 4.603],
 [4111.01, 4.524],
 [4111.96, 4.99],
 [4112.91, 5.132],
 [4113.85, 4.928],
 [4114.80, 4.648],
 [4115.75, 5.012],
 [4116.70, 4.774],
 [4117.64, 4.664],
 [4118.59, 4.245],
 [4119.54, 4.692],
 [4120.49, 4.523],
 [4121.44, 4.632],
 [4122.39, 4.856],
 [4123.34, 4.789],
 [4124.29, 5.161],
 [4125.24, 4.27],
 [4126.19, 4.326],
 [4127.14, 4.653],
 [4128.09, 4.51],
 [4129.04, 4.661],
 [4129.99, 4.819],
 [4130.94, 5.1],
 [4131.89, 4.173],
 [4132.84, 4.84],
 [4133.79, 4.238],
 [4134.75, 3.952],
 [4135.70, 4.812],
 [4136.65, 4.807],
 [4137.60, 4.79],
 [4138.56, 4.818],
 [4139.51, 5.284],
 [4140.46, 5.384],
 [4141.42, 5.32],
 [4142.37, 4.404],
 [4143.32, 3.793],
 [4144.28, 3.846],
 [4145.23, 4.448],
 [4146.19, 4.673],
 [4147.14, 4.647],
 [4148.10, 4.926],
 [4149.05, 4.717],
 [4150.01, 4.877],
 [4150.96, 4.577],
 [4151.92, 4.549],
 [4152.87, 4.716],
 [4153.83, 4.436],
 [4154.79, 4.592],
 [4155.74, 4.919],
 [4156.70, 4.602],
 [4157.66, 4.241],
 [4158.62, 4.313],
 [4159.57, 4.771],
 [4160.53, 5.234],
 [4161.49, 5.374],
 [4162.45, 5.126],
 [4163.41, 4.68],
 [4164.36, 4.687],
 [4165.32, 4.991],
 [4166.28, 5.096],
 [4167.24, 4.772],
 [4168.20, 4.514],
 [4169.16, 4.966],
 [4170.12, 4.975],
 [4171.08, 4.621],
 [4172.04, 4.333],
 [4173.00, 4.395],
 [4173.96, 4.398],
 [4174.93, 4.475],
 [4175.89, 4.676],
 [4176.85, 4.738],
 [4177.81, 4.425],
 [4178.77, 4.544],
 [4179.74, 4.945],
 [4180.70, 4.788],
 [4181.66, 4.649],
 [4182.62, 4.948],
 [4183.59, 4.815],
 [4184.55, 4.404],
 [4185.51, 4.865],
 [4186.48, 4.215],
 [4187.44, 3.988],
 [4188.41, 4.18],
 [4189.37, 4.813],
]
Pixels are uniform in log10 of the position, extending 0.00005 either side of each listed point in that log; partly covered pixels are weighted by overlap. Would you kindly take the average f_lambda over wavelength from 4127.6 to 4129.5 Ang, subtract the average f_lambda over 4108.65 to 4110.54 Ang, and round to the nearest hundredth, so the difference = -0.01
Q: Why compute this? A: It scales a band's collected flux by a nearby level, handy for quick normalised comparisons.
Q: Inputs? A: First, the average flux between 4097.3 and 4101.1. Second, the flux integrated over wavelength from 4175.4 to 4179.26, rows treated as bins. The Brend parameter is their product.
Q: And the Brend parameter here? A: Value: 70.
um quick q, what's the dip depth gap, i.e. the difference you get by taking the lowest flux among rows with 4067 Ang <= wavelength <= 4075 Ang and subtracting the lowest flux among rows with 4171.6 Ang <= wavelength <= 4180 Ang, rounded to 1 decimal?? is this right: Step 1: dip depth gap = -0.4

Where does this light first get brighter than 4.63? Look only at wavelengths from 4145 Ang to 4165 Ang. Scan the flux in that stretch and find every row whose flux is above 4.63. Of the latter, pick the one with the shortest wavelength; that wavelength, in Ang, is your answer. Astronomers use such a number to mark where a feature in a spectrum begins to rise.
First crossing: 4146.19 Ang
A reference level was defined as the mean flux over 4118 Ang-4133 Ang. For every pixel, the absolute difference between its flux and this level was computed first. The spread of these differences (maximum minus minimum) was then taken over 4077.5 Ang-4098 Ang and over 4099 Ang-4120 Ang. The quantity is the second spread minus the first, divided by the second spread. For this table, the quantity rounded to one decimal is 0.4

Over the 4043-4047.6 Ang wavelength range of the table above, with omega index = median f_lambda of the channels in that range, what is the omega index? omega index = 3.92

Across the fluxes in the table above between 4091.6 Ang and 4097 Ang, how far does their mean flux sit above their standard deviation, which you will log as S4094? 4.5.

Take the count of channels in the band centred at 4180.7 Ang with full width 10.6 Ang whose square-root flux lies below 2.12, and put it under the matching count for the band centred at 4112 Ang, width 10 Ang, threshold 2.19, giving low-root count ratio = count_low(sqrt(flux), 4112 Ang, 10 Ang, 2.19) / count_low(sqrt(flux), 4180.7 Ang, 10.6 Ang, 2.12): 3.0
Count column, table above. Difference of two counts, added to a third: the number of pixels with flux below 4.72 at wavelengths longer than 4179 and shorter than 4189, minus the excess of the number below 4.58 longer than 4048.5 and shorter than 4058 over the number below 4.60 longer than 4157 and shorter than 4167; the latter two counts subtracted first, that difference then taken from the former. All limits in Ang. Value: 1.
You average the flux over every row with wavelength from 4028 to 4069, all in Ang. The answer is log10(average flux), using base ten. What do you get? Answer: 0.641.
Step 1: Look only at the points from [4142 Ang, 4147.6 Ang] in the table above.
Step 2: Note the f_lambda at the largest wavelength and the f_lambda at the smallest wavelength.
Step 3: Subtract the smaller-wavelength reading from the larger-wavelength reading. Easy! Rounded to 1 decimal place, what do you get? 0.2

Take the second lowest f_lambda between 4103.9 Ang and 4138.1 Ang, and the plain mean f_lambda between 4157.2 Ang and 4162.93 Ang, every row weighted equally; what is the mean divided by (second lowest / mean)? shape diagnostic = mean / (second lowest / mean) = 5.7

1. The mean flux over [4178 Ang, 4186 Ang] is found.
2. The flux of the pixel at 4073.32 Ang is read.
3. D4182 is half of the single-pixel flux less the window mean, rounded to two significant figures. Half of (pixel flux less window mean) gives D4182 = 0.16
